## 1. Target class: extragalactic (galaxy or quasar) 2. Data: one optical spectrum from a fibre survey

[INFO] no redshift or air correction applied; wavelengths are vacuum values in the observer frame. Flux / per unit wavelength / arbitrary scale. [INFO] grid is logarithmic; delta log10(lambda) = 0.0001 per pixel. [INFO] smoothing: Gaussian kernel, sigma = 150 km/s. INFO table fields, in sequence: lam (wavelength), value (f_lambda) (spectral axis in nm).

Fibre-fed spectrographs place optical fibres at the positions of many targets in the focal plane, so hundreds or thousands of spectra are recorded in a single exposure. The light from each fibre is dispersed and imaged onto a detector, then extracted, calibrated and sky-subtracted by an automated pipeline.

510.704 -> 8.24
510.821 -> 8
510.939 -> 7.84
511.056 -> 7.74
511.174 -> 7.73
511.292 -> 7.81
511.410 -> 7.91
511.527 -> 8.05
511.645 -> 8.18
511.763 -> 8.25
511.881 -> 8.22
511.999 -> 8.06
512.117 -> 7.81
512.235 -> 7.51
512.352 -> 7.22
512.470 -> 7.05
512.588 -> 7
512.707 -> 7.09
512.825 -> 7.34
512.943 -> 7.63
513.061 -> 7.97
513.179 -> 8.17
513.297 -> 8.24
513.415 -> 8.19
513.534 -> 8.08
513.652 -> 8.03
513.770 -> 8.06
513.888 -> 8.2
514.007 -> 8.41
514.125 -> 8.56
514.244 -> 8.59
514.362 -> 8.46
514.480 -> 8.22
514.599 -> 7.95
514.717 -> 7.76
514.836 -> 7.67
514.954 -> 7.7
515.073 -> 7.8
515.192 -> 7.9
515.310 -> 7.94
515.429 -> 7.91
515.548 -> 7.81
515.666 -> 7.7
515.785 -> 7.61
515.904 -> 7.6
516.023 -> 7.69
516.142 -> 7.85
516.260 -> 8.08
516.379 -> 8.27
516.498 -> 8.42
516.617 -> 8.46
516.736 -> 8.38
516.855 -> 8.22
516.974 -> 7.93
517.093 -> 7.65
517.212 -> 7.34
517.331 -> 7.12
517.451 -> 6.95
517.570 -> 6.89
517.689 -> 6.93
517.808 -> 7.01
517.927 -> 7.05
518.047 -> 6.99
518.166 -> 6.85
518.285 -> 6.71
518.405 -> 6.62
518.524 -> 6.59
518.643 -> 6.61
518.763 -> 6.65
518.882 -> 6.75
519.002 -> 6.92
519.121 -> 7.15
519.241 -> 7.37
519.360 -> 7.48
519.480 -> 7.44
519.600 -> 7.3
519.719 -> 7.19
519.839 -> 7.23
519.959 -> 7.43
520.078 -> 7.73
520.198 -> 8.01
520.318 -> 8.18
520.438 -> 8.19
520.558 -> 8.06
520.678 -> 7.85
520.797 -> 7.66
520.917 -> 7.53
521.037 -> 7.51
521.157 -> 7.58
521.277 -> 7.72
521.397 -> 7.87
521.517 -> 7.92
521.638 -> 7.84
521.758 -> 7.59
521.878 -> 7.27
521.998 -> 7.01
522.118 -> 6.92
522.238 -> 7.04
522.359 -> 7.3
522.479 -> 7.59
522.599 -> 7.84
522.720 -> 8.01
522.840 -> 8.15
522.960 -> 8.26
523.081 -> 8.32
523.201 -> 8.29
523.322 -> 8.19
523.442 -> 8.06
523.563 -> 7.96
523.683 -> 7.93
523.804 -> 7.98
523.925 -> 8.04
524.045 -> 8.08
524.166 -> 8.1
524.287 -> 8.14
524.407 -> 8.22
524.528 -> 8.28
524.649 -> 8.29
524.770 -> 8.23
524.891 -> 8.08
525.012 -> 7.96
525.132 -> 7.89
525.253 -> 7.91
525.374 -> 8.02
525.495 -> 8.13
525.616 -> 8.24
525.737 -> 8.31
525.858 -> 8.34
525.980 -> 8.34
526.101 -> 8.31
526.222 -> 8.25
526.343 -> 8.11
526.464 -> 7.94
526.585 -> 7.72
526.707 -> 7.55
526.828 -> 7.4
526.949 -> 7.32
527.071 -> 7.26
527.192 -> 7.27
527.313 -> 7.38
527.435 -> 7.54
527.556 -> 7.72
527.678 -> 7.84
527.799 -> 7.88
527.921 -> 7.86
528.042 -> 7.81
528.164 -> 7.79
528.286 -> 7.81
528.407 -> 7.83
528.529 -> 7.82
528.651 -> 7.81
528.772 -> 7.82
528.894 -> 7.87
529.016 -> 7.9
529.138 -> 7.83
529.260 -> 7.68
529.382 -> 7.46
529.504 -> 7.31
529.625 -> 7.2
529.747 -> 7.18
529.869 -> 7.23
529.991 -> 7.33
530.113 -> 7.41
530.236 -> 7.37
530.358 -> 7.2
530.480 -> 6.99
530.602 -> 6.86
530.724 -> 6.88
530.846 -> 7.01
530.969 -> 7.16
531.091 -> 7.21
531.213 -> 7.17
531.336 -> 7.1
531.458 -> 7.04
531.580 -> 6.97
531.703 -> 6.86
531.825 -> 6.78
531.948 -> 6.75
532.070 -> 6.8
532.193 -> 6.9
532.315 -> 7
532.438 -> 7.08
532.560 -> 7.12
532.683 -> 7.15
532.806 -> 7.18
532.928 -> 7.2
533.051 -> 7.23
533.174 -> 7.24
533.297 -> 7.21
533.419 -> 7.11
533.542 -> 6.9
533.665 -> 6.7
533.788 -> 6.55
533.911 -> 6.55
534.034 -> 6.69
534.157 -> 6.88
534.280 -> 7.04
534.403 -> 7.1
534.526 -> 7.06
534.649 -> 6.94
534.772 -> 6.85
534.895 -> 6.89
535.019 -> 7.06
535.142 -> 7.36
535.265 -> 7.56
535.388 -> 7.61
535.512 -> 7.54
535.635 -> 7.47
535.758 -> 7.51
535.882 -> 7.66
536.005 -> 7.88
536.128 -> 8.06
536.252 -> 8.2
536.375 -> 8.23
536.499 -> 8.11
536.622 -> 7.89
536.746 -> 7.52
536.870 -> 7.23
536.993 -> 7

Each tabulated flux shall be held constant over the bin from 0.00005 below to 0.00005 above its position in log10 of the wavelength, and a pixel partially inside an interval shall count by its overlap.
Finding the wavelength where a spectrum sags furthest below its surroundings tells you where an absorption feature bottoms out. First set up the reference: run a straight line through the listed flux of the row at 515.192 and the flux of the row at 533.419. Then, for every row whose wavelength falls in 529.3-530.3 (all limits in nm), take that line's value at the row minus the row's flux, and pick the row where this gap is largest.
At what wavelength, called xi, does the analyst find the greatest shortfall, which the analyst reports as 529.747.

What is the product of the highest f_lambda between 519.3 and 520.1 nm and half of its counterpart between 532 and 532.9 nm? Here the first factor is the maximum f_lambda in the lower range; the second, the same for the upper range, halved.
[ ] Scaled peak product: 27.8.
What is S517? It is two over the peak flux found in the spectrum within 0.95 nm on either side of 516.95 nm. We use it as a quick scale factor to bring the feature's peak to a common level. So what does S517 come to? 0.236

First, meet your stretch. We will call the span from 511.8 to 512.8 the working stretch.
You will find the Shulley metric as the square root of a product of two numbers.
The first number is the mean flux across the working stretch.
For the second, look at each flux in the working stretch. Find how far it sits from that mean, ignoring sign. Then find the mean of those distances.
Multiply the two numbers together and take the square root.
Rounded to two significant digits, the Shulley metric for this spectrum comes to 1.7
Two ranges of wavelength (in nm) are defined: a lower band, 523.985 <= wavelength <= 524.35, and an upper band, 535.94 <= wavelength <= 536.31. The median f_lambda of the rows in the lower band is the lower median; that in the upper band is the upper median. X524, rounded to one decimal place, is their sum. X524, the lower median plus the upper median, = 16.2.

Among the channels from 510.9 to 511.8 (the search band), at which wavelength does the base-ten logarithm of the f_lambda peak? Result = 511.763 nm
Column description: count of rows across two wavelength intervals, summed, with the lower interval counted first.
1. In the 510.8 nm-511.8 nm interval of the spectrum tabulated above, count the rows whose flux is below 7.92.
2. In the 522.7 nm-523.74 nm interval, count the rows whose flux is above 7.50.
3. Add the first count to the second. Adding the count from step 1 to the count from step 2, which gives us 14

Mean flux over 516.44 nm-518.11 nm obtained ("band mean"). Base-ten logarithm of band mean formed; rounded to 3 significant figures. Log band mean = 0.876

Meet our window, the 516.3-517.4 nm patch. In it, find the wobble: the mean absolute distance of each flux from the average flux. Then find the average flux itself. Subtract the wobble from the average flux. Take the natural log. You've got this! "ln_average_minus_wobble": 2.02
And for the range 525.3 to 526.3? 2.10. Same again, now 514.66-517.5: 2.02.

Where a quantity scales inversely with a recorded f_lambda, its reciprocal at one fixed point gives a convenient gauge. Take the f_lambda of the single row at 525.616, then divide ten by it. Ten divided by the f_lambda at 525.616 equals 1.21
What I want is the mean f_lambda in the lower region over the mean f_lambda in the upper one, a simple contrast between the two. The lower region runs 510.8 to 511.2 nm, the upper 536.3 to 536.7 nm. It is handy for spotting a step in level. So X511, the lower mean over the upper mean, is 0.97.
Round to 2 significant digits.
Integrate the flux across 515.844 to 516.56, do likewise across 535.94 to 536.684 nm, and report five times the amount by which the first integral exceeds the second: -1.4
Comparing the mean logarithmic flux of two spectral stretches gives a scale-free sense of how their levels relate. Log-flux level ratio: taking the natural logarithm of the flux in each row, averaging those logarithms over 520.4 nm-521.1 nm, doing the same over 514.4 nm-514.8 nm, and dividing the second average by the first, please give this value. 1.01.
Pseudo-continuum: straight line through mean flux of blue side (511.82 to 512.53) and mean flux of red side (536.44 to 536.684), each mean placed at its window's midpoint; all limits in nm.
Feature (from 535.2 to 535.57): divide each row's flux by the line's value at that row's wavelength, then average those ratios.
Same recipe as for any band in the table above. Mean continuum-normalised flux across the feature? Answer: 0.95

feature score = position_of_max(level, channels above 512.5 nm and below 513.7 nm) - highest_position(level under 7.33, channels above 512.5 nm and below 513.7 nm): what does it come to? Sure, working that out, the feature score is 0.59 nm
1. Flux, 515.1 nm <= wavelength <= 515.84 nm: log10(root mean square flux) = 0.893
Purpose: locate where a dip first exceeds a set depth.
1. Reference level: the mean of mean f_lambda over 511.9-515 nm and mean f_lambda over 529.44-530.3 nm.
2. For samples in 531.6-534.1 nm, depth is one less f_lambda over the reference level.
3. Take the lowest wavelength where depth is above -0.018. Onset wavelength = 531.703 nm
